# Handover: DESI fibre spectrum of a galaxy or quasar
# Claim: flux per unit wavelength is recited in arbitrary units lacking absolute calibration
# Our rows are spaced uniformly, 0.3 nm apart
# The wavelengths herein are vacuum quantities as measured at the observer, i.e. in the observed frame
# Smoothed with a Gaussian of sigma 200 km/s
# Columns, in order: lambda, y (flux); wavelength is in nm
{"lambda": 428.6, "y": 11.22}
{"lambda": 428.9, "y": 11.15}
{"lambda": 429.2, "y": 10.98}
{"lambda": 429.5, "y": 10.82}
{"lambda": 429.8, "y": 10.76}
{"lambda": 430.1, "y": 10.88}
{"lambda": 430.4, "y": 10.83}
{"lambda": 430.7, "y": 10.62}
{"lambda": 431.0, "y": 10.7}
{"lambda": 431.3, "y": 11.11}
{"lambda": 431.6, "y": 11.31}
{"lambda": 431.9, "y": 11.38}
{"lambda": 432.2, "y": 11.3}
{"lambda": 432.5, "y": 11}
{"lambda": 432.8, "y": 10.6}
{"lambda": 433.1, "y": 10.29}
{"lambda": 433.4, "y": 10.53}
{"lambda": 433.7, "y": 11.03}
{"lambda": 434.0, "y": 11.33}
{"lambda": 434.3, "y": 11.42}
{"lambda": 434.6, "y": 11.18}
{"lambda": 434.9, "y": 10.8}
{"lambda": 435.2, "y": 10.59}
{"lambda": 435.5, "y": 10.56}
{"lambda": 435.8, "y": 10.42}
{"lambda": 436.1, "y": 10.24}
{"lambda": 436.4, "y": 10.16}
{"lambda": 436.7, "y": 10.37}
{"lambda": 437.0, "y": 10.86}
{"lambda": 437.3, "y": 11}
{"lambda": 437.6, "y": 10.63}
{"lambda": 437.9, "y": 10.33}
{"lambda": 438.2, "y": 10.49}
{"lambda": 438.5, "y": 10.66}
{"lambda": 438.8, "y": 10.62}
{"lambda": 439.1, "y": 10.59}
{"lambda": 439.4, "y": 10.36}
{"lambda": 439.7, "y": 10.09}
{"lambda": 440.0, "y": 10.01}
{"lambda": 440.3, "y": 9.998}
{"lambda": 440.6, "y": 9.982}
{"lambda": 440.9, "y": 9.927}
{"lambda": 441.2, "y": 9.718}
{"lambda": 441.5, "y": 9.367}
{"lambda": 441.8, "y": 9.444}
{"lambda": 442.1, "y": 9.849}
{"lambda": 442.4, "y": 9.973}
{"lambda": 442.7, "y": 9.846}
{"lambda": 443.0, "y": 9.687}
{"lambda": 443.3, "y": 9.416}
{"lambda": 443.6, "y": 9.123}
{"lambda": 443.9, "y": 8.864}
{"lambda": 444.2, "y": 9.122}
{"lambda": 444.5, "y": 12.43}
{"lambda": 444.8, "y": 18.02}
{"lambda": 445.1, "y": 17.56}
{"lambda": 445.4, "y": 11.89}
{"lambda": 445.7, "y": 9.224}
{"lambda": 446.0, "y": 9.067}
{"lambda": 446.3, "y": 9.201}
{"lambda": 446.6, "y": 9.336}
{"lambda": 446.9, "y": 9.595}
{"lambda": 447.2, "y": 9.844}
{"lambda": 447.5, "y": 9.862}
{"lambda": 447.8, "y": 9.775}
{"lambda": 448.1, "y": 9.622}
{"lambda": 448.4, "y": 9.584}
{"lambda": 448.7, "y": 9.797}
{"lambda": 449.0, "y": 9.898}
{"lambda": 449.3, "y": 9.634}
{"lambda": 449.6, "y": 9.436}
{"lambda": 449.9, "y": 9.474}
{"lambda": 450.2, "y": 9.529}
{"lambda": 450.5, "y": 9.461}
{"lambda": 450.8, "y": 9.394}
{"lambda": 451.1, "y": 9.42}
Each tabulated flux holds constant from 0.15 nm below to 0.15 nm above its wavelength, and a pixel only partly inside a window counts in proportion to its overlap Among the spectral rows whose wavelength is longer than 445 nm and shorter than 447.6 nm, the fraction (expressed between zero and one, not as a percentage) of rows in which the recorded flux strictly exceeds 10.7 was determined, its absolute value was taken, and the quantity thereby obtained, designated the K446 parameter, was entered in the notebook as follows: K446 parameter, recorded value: 0.2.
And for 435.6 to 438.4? 0.2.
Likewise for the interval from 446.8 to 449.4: 0.0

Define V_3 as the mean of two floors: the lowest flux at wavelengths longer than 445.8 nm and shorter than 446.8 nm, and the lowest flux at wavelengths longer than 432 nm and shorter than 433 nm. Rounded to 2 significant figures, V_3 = 9.8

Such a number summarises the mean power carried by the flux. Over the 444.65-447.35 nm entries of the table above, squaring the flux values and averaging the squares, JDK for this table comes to 145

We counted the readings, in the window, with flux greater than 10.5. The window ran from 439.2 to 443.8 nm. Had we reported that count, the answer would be 0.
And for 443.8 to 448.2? 4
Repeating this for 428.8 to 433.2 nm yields 14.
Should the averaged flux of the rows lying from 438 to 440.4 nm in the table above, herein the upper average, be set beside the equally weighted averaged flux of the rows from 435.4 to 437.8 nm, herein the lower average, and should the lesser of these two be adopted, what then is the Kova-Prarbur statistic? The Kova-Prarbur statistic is 10.4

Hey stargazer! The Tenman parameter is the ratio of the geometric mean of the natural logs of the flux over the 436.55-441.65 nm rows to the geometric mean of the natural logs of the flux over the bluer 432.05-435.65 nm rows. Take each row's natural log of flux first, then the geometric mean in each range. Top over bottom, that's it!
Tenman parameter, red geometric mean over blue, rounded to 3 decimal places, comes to 0.976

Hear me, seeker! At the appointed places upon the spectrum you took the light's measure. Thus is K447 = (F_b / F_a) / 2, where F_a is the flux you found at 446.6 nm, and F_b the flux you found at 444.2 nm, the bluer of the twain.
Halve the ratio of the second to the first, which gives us 0.489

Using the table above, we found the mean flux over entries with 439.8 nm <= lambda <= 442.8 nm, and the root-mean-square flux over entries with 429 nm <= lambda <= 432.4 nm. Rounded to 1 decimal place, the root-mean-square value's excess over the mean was 1.2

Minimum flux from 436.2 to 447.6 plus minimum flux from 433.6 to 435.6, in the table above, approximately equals 19.4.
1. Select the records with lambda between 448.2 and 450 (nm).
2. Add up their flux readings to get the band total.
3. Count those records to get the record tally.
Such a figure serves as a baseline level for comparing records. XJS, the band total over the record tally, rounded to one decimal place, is 9.6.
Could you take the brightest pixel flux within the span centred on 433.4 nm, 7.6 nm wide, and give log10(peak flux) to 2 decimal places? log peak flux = 1.06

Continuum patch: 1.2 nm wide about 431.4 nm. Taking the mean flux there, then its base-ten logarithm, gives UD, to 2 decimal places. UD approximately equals 1.05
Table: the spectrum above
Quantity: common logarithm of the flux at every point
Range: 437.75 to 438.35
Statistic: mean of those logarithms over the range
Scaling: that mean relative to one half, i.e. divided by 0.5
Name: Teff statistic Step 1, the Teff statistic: 2.03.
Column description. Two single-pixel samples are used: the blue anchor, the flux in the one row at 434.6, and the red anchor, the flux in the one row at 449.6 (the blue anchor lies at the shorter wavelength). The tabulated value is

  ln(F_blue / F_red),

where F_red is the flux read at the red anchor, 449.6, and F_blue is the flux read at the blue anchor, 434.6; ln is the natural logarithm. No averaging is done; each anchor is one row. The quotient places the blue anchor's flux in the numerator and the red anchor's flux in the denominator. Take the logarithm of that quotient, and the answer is 0.17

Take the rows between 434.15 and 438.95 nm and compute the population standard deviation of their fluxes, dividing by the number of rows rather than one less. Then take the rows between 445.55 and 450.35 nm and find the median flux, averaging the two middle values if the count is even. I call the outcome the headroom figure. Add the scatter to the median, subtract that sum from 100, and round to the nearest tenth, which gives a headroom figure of 90.1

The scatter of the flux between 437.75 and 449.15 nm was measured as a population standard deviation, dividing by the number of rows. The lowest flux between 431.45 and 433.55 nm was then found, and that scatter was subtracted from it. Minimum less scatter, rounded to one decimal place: 8.4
